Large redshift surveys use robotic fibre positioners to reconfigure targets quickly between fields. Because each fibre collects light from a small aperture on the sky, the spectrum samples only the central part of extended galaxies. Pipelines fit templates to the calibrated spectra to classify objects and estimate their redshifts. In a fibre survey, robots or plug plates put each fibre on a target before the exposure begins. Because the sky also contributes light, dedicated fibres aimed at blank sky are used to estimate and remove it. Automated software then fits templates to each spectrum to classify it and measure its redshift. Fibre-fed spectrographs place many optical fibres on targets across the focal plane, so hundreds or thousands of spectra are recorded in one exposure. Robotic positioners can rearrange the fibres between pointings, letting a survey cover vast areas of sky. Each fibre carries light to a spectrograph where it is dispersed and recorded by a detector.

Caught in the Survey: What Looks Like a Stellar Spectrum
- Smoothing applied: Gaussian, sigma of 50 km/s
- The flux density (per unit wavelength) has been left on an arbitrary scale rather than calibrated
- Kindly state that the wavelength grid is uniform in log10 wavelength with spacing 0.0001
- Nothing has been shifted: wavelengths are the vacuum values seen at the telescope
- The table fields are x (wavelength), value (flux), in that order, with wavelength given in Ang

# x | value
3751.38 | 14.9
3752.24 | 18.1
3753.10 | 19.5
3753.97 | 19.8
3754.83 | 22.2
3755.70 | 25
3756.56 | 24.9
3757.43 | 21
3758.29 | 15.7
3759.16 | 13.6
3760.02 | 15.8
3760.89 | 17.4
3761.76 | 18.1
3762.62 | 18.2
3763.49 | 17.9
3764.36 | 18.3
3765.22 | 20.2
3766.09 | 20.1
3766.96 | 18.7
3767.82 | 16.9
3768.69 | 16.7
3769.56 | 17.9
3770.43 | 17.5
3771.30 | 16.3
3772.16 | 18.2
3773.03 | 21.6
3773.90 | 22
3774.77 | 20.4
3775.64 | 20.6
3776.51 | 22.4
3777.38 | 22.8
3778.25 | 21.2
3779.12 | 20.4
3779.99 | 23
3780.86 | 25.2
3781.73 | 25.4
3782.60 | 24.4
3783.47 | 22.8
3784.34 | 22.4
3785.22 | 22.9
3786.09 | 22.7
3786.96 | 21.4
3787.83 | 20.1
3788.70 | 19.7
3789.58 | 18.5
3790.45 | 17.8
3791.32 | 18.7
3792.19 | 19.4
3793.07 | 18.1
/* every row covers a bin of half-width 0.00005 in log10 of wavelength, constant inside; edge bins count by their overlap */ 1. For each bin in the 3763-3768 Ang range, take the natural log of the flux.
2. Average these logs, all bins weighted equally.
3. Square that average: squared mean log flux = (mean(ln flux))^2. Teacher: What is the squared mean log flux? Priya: 8.6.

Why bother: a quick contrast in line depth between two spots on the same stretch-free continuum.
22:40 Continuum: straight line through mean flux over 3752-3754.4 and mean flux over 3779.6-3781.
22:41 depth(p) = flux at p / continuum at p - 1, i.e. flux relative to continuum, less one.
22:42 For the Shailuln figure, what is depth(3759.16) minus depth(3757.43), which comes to -0.38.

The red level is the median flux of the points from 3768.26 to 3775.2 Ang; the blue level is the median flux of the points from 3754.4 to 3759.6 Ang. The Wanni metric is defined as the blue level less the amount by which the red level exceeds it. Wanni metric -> 25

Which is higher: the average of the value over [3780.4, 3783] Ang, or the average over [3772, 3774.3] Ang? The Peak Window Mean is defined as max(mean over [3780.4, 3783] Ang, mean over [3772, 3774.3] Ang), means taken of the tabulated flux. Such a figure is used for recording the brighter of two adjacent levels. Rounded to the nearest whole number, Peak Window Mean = 25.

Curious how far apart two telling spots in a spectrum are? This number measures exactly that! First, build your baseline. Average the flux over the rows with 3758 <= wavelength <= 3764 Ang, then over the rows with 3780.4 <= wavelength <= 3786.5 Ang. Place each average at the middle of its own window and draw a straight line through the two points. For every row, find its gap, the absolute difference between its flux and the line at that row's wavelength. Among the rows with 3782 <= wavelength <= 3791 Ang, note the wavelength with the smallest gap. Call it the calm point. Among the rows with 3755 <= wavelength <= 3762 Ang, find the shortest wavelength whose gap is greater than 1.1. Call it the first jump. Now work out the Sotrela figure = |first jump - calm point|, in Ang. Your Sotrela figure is 27.8 Ang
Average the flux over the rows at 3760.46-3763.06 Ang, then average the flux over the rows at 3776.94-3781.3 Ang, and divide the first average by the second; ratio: 0.79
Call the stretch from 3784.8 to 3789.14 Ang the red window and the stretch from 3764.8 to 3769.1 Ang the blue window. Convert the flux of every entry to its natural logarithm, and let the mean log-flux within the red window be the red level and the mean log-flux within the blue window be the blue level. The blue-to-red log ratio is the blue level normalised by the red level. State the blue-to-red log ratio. 0.95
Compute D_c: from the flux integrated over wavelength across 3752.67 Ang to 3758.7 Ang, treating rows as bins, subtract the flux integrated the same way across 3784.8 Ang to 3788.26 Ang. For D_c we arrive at 52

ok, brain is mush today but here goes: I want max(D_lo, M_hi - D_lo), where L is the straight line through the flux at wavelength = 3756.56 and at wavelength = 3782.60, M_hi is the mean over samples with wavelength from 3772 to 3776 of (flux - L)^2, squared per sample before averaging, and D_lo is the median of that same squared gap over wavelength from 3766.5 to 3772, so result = 56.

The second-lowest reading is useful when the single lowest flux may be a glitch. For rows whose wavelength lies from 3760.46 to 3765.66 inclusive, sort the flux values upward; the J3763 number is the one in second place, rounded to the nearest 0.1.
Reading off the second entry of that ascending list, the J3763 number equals 17.9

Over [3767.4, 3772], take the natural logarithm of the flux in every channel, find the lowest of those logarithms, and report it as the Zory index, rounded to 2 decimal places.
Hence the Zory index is 2.79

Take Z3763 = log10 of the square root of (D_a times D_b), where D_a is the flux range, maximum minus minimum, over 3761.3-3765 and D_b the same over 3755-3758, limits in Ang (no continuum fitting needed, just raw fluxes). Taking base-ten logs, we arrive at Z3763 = 0.10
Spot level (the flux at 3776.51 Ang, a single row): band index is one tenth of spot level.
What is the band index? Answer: 2.24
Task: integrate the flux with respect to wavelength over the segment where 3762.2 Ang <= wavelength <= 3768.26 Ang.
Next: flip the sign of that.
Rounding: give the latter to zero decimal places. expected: -113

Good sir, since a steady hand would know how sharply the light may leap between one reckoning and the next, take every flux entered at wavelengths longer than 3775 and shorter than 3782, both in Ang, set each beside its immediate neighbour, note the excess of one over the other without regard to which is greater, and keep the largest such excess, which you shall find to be 3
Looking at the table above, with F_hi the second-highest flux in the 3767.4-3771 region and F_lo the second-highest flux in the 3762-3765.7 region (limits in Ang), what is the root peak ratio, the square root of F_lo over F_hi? 1.023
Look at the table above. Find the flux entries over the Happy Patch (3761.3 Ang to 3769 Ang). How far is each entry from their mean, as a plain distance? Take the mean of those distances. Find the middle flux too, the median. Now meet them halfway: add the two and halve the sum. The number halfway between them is 9.5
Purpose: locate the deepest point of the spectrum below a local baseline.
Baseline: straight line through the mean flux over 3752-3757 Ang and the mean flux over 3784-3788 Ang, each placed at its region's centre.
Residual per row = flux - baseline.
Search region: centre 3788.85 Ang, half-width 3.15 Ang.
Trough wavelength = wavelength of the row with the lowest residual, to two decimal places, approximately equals 3790.45 Ang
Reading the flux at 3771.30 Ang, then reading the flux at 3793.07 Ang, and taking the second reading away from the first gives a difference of -2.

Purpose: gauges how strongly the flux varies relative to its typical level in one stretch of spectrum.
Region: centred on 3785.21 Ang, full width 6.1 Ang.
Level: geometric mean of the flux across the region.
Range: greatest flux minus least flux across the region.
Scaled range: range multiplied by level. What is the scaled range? 96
